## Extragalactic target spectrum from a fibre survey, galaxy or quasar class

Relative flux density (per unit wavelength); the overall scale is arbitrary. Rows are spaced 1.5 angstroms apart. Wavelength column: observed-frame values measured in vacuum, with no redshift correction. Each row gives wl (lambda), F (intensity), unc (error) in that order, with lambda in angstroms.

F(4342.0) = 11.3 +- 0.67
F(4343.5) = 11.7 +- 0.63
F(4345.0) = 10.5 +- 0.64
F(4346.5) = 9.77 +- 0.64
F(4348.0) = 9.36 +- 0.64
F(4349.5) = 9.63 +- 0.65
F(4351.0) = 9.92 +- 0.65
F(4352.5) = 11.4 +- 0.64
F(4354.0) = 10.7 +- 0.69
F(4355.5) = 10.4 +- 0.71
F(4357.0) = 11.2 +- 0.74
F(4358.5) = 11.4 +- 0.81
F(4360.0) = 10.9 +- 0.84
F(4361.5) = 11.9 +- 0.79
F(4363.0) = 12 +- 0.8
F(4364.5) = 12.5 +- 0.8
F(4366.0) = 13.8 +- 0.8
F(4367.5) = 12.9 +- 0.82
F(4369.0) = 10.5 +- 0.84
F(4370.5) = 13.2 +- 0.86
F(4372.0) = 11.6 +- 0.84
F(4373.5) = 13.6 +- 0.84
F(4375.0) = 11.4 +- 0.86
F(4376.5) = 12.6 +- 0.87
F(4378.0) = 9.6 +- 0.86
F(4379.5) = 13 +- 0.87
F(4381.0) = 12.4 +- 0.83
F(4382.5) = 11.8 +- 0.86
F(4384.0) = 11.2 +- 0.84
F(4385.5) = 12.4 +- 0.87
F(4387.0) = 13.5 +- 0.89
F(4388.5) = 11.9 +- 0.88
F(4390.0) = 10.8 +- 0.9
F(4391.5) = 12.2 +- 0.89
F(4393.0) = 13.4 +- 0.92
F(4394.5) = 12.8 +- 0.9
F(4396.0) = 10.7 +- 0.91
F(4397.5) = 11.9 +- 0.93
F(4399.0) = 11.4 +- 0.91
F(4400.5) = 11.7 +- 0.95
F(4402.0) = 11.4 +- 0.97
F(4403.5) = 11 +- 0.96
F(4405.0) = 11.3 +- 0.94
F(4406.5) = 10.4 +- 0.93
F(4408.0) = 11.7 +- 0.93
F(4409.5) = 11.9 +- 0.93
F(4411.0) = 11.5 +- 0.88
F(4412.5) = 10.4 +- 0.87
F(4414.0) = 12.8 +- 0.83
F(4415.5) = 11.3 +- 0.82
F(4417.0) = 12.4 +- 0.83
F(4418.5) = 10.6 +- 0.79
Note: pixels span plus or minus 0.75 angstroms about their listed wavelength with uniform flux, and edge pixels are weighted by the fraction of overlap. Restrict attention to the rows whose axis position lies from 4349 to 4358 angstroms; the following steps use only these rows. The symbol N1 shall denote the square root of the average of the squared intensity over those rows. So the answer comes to 10.6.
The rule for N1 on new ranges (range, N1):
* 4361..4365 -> 12.1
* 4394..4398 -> 11.8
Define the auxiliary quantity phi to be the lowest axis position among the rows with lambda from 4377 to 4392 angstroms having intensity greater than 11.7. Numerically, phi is 4379.5 angstroms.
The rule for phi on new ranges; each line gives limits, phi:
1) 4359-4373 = 4361.5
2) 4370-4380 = 4370.5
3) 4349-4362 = 4361.5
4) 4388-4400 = 4388.5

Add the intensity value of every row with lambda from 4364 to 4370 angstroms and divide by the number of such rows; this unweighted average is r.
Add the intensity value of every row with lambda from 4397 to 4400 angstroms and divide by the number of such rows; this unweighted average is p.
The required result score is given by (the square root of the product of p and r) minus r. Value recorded -0.4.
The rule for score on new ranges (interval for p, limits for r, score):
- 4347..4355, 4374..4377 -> -0.9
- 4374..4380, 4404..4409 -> 0.3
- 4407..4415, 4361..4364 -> -0.1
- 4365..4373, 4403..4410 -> 0.6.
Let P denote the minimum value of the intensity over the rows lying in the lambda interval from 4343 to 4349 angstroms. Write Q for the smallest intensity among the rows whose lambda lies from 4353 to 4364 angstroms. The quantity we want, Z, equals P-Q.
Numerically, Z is -1.0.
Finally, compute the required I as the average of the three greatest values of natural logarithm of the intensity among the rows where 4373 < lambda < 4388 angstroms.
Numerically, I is 2.59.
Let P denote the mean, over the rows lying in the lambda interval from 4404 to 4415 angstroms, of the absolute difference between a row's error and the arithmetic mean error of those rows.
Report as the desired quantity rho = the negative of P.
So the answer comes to -0.0355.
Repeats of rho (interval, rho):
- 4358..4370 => -0.0156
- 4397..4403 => -0.0200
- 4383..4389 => -0.0150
